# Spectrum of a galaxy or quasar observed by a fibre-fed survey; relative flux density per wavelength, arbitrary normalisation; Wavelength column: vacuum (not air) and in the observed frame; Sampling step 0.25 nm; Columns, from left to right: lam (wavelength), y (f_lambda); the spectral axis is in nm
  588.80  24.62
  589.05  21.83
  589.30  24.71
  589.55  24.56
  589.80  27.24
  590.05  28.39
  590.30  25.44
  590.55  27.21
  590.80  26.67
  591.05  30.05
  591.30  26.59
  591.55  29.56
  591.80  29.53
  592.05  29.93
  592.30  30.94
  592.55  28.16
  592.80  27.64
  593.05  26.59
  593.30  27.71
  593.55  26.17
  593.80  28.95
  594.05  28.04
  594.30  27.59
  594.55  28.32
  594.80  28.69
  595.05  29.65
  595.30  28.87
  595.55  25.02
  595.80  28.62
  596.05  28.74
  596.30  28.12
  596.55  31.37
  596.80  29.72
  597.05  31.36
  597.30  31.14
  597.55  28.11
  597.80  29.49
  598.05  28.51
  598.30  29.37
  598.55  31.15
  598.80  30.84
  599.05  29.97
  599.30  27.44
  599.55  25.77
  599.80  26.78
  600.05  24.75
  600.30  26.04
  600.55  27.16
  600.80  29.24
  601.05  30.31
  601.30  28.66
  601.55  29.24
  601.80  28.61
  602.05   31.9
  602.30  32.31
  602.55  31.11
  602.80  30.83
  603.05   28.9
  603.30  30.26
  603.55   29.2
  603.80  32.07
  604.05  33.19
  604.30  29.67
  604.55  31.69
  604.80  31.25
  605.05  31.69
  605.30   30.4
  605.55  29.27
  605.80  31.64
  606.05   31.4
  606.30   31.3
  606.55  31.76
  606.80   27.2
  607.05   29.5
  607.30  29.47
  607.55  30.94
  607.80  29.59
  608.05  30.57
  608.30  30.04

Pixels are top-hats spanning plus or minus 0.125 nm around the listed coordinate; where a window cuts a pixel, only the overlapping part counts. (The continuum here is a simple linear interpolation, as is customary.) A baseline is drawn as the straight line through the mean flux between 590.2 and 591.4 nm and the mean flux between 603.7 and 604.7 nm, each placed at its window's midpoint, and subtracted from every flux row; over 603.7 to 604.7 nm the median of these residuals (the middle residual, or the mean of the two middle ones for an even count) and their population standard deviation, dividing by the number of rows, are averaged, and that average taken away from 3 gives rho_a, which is 2.2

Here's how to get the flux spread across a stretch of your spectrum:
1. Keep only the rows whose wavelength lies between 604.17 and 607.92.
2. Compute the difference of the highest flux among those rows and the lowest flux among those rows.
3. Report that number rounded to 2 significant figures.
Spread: 4.6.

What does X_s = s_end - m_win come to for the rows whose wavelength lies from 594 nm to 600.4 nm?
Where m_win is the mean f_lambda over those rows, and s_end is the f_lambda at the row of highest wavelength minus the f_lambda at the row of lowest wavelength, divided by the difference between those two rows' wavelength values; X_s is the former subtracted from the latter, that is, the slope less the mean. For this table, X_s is -28.9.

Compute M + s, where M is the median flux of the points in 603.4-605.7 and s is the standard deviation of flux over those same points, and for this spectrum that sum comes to 32.6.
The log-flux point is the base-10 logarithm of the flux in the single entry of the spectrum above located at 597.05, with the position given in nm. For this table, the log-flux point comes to 1.496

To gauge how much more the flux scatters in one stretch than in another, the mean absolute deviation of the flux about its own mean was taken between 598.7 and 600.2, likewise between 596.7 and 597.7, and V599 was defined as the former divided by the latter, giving 1.61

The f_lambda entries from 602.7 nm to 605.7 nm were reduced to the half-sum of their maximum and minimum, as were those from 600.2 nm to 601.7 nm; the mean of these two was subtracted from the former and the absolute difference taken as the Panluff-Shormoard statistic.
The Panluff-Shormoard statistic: 1.4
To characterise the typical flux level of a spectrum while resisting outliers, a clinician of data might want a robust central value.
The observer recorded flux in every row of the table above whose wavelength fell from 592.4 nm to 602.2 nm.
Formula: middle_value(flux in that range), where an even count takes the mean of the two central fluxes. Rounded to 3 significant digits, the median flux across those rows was 28.6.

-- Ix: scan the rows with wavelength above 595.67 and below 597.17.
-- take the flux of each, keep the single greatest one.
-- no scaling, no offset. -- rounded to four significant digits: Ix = 31.37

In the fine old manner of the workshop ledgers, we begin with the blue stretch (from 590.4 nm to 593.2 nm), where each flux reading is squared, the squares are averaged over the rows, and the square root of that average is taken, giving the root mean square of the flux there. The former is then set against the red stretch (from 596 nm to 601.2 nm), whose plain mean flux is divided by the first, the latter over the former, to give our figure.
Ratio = 1.01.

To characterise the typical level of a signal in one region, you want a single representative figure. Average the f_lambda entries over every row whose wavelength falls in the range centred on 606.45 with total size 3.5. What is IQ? 30.4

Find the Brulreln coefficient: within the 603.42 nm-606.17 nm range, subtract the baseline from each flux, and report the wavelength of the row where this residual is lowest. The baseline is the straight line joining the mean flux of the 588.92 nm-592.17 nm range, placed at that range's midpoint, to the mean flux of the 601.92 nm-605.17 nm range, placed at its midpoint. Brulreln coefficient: 605.55 nm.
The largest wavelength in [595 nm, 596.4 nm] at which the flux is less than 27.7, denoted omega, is 595.55 nm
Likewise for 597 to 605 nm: 600.55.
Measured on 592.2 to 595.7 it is 595.55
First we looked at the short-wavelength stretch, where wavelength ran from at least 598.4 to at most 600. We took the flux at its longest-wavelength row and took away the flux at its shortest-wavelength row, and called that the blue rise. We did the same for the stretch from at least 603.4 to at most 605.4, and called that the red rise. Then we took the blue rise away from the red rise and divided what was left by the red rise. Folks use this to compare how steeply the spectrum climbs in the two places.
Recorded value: 4.6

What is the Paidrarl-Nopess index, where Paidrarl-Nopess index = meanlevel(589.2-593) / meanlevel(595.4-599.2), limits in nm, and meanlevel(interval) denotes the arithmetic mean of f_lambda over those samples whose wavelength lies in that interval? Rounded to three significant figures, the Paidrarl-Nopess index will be 0.944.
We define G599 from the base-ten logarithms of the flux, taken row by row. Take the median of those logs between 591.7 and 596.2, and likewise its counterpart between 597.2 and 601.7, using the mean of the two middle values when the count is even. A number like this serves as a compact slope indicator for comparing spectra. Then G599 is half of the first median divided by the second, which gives 0.498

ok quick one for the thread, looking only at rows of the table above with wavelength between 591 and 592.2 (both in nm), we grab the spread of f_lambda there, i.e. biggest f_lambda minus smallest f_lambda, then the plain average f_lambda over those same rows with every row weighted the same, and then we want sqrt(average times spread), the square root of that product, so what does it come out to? 10.0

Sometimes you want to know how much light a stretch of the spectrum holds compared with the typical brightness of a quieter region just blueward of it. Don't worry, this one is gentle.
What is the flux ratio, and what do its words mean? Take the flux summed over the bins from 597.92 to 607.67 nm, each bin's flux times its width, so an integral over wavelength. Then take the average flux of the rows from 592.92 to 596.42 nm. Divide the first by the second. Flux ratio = 10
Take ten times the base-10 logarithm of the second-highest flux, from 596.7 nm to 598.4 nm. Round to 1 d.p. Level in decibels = 14.9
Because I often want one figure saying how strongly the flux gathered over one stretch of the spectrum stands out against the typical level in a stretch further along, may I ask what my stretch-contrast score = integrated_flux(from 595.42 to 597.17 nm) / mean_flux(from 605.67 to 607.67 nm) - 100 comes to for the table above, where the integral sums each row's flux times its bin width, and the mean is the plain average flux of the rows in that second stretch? -98.3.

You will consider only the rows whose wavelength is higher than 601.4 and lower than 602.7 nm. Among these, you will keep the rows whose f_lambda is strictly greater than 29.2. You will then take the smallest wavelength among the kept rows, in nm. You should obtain 601.55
